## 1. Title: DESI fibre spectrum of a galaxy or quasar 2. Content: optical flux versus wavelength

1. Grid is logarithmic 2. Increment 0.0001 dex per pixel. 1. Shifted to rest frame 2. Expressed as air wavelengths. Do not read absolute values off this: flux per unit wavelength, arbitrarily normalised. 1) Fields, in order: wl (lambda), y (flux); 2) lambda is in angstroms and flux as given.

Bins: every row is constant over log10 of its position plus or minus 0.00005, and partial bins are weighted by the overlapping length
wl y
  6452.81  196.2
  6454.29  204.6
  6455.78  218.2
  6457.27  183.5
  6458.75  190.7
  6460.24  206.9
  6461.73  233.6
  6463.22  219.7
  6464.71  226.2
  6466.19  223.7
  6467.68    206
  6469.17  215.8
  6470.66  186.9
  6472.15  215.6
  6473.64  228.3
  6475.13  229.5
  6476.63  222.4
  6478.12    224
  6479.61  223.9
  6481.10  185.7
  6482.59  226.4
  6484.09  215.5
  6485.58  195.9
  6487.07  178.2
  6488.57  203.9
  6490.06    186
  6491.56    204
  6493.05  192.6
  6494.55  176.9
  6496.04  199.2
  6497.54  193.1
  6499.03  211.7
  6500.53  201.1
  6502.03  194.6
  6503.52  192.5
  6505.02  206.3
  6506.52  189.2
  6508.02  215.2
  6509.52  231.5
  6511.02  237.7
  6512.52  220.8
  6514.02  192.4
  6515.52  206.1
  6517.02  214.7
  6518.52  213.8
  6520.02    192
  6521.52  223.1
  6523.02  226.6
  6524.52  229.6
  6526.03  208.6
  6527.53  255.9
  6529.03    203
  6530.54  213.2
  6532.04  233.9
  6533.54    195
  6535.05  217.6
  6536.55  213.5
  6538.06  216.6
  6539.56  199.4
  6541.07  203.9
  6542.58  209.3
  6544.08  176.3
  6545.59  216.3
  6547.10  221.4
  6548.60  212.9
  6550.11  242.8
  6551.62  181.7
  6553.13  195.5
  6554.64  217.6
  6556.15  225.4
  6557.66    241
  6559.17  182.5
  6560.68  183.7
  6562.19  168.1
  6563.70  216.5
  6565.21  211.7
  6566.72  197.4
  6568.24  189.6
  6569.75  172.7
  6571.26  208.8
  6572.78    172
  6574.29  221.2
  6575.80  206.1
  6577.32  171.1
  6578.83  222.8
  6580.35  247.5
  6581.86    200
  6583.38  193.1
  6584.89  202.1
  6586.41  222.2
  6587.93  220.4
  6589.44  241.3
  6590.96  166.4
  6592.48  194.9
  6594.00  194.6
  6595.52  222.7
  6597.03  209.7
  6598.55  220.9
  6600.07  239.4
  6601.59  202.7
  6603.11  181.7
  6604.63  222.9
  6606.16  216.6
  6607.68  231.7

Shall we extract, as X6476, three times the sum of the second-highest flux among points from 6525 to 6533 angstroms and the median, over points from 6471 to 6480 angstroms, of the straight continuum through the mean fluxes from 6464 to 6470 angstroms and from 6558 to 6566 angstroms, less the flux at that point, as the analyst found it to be 674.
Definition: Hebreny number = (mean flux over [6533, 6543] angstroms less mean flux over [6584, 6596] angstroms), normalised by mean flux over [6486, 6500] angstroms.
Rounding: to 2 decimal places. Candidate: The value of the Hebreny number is 0.00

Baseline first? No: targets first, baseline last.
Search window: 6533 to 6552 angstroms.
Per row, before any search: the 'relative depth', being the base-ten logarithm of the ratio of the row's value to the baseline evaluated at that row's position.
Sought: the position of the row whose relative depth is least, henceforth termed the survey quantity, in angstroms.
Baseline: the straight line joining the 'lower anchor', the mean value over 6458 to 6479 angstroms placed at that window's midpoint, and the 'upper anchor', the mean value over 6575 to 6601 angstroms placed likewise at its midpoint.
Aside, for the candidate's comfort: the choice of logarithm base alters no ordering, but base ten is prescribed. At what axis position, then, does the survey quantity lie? 6544.08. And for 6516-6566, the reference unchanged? 6562.19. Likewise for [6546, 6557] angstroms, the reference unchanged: 6551.62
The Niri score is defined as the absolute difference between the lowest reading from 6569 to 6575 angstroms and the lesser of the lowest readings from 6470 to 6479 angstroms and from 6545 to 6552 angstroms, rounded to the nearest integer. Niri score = 10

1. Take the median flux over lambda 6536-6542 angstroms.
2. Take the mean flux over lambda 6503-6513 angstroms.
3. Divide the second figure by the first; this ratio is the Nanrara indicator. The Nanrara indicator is 1.02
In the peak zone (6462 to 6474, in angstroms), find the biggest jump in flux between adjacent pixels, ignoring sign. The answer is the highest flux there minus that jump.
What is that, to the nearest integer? 199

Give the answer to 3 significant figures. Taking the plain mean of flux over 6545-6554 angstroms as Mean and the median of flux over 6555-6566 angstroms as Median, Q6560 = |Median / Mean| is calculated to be 1.00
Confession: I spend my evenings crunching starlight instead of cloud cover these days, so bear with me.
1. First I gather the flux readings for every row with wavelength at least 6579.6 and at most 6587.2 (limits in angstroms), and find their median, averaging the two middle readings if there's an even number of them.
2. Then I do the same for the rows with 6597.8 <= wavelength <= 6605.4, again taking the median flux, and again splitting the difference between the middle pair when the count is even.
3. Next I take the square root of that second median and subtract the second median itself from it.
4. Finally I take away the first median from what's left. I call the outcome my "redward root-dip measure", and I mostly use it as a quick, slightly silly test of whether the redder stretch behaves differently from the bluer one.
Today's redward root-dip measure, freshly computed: -408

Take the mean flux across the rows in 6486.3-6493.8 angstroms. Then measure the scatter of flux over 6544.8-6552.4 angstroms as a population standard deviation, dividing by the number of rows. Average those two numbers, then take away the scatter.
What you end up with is 87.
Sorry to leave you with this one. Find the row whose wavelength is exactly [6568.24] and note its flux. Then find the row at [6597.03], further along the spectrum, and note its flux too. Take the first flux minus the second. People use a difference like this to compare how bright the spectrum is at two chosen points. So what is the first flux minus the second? -20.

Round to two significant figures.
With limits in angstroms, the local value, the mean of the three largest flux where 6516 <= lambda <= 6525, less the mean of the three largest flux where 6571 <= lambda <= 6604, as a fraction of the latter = -0.067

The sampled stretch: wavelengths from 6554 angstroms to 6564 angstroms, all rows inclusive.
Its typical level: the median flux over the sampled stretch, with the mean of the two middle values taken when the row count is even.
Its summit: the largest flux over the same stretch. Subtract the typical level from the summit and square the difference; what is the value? 600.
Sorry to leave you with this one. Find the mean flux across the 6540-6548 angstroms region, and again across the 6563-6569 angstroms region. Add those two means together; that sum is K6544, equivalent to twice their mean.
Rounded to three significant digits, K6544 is 409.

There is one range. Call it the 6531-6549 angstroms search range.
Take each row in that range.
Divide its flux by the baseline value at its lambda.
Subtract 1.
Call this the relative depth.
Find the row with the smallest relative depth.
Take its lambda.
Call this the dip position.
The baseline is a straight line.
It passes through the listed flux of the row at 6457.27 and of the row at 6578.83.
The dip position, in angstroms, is 6544.08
